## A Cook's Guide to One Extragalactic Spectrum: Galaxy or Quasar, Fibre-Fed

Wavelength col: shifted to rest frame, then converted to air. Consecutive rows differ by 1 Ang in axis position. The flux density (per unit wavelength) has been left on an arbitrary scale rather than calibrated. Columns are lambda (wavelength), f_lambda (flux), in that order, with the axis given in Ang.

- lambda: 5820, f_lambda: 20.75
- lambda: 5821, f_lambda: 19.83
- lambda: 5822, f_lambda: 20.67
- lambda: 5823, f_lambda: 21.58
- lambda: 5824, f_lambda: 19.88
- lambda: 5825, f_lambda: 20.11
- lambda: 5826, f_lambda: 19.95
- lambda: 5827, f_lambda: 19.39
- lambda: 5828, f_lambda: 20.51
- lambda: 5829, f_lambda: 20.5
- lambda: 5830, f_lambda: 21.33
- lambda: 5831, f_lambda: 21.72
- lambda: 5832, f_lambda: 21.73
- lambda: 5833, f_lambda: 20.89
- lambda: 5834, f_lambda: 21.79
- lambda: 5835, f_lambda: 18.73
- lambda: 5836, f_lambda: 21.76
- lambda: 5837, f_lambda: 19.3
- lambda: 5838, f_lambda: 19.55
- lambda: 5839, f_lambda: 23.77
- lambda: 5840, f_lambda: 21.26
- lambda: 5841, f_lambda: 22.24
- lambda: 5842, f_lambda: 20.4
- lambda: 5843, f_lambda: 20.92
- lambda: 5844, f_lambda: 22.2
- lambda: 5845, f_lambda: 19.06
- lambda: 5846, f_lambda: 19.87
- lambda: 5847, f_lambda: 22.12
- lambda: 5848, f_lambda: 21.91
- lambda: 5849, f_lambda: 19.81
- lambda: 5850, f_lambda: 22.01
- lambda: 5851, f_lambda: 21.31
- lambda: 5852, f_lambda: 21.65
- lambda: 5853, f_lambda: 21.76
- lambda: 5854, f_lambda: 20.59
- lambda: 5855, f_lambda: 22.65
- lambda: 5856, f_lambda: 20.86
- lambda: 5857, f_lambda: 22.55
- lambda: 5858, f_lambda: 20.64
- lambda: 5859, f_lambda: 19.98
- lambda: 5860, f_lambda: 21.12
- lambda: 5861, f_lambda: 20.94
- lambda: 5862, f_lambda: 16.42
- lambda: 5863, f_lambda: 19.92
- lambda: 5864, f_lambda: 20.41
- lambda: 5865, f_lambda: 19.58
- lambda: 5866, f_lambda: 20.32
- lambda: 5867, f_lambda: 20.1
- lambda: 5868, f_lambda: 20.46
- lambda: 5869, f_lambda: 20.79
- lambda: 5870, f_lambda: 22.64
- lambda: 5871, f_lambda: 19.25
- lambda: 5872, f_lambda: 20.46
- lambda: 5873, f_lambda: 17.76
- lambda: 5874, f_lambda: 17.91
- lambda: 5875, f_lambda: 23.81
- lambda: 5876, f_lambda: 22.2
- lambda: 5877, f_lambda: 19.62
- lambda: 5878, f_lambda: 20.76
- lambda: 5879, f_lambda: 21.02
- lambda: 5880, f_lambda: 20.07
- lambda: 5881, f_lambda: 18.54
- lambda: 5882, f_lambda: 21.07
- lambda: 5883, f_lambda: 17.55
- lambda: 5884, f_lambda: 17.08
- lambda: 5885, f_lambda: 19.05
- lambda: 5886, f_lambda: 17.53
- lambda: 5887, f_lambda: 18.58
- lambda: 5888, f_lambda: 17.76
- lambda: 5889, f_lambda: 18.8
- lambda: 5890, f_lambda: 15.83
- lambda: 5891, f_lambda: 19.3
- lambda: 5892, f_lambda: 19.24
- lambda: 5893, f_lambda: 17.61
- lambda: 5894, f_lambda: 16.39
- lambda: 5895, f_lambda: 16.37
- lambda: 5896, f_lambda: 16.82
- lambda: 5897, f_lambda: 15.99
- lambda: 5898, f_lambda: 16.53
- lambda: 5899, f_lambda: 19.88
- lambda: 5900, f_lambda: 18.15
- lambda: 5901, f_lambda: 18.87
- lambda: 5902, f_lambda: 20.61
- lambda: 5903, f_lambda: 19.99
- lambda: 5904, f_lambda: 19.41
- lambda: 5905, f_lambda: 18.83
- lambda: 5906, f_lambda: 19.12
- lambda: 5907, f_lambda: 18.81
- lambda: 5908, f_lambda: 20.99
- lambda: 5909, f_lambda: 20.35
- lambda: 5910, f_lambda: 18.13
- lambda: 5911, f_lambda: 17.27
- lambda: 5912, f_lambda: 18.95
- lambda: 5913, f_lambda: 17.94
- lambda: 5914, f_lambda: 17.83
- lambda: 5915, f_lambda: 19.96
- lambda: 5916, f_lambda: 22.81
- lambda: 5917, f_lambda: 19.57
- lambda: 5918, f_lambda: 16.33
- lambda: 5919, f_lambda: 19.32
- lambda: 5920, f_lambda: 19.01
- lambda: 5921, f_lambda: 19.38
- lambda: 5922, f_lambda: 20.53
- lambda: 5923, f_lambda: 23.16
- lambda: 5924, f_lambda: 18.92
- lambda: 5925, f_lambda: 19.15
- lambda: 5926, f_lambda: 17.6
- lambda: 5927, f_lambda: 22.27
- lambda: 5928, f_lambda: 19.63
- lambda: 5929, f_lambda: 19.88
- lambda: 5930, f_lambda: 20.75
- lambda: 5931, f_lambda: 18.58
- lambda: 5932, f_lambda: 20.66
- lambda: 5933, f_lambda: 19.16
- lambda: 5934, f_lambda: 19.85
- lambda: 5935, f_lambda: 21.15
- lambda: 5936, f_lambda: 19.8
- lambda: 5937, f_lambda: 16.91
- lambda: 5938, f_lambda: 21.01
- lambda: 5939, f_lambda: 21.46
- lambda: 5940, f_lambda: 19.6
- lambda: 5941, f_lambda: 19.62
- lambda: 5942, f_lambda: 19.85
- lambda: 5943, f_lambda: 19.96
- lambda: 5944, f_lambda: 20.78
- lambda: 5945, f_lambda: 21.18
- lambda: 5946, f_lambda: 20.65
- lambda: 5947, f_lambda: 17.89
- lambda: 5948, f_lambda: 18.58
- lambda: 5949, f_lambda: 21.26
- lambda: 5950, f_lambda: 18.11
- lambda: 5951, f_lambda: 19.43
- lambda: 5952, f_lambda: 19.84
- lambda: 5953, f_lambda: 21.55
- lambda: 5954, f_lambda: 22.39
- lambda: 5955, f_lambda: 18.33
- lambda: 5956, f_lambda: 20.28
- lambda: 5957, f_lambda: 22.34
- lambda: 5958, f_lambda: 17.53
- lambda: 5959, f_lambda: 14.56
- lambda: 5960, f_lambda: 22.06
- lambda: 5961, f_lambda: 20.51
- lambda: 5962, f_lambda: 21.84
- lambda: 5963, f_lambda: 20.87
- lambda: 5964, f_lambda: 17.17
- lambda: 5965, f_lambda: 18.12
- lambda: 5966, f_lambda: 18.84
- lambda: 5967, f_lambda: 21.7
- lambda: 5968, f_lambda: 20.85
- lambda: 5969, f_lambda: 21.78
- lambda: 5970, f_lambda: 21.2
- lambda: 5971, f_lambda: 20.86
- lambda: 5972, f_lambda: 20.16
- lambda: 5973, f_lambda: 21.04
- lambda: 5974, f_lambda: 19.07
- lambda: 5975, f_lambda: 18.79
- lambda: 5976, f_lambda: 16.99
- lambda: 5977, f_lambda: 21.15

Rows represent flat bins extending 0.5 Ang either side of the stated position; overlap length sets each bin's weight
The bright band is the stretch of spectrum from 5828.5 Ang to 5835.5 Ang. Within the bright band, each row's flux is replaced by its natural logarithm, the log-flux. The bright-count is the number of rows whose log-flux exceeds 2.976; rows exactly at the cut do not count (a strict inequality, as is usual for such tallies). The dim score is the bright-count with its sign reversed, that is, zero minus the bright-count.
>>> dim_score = -6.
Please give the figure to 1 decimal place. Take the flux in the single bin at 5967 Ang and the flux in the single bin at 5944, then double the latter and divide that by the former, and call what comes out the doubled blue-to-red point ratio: 1.9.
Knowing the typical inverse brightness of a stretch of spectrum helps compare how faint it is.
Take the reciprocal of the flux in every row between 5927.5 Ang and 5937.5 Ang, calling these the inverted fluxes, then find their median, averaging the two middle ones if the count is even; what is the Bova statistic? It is 0.0504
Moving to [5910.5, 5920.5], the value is 0.0527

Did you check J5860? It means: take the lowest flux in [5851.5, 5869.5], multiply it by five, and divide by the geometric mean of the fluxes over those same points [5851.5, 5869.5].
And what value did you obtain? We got 4.0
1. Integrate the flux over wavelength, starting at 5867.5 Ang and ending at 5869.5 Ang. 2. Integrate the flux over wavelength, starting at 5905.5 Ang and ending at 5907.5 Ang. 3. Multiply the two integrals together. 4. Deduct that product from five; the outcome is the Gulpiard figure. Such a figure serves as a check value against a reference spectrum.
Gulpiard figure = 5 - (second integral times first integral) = -1560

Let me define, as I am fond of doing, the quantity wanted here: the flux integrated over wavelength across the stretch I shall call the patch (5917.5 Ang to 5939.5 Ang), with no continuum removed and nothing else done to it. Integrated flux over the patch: 435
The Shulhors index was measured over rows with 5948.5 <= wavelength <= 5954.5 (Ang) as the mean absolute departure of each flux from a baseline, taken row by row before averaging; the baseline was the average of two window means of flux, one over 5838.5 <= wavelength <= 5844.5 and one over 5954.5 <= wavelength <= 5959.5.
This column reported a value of 1.3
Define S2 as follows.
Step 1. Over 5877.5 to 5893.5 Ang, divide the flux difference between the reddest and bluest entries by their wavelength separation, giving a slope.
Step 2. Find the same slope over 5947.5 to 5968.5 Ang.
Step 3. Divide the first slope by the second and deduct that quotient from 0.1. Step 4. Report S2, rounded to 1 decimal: 2.0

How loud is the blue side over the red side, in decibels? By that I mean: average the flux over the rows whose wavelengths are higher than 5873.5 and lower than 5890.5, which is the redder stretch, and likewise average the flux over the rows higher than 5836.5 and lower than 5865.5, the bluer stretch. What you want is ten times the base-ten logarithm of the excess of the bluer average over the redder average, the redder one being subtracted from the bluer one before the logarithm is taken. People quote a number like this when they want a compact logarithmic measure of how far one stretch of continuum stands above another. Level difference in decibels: 2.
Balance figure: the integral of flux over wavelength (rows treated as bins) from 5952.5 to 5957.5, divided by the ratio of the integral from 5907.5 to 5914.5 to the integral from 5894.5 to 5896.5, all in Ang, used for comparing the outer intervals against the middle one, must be 26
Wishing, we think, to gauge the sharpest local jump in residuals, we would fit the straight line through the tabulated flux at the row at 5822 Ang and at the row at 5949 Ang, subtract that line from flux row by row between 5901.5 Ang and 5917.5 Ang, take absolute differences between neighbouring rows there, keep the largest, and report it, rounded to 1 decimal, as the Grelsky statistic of 3.2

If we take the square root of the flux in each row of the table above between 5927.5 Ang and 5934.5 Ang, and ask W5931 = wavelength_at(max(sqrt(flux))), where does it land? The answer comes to 5930 Ang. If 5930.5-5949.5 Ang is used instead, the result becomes 5939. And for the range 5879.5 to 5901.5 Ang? 5882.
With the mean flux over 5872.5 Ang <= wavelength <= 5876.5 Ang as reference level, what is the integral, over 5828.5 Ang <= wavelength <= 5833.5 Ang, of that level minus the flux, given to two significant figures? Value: -4.1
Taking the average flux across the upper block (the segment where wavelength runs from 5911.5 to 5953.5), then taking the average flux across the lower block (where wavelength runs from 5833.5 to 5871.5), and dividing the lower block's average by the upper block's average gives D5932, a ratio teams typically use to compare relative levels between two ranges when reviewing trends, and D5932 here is 1.05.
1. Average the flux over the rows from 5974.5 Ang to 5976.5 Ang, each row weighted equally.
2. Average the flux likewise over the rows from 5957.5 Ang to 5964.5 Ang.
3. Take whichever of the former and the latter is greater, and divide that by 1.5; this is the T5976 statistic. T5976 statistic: 12.8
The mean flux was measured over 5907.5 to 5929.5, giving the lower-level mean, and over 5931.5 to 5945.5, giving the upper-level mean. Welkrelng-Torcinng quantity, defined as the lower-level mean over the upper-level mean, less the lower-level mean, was -18.5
